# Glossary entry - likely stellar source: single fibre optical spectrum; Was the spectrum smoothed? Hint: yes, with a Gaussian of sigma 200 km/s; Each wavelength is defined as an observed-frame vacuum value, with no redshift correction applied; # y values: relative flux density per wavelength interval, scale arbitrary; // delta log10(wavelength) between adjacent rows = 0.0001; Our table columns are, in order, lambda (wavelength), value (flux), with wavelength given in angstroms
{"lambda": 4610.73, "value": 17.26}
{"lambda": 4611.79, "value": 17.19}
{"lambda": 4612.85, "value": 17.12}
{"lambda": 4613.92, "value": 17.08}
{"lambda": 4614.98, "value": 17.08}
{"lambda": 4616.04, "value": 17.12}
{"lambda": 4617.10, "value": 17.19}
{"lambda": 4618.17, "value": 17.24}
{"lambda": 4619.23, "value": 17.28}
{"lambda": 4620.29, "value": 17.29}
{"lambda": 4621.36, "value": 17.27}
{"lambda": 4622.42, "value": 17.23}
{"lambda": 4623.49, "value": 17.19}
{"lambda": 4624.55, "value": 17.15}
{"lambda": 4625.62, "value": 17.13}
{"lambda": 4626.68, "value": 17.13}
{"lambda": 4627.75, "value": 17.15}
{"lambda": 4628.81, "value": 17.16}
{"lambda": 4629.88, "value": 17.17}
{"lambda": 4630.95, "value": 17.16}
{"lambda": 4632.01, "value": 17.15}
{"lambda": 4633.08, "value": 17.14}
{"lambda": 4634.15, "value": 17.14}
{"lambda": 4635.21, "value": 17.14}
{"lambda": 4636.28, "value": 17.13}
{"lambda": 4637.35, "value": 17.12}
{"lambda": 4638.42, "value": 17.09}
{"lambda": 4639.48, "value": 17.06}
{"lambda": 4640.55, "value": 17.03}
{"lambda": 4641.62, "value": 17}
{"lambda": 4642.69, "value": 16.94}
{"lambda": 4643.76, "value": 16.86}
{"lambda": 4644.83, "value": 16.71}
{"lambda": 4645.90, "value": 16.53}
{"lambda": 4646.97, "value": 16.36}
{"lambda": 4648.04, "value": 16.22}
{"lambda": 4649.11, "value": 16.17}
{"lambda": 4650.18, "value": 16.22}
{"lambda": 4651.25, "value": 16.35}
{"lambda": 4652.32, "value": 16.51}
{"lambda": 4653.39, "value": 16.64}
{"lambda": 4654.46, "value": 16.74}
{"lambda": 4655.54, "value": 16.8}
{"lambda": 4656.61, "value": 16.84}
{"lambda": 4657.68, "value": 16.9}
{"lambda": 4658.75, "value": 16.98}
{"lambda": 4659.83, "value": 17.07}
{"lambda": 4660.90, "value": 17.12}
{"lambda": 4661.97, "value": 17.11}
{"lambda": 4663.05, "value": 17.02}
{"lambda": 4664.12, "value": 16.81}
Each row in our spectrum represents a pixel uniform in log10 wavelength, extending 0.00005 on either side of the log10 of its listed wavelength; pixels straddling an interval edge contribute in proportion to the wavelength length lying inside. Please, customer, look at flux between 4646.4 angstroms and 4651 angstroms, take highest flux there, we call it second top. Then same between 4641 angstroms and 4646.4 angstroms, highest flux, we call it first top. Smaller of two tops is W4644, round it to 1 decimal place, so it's 16.4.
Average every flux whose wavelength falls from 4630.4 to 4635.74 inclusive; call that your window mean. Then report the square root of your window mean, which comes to 4.14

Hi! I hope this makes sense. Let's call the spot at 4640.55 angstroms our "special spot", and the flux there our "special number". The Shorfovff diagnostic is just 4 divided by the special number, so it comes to 0.235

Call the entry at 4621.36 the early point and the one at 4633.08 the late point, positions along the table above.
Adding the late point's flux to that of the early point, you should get 34.4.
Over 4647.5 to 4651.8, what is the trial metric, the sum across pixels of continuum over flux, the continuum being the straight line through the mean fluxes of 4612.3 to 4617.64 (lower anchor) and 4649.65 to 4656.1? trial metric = 4.09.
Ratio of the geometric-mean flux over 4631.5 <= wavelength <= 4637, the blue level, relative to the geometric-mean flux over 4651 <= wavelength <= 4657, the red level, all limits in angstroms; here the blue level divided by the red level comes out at 1.03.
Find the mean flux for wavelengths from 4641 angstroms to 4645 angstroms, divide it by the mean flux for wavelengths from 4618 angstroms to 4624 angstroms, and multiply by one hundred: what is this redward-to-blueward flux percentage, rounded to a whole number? 98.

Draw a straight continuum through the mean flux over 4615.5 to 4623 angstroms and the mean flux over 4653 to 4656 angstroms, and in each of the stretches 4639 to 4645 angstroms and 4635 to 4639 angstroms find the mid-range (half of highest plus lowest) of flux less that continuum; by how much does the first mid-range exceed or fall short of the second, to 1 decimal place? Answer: -0.2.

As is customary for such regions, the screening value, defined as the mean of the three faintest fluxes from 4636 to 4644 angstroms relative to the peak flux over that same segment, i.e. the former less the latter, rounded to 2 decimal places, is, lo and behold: -0.20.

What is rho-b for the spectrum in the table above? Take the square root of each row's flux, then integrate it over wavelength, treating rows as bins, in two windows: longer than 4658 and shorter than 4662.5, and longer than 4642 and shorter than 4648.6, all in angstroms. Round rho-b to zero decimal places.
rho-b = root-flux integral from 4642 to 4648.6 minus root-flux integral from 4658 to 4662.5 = 8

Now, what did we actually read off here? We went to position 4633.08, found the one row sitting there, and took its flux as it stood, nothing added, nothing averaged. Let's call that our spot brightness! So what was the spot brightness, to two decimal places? 17.14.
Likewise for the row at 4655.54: 16.80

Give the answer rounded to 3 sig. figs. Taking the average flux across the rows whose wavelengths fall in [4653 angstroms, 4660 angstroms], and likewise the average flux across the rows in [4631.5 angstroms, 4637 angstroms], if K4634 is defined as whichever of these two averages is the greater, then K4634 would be 17.1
